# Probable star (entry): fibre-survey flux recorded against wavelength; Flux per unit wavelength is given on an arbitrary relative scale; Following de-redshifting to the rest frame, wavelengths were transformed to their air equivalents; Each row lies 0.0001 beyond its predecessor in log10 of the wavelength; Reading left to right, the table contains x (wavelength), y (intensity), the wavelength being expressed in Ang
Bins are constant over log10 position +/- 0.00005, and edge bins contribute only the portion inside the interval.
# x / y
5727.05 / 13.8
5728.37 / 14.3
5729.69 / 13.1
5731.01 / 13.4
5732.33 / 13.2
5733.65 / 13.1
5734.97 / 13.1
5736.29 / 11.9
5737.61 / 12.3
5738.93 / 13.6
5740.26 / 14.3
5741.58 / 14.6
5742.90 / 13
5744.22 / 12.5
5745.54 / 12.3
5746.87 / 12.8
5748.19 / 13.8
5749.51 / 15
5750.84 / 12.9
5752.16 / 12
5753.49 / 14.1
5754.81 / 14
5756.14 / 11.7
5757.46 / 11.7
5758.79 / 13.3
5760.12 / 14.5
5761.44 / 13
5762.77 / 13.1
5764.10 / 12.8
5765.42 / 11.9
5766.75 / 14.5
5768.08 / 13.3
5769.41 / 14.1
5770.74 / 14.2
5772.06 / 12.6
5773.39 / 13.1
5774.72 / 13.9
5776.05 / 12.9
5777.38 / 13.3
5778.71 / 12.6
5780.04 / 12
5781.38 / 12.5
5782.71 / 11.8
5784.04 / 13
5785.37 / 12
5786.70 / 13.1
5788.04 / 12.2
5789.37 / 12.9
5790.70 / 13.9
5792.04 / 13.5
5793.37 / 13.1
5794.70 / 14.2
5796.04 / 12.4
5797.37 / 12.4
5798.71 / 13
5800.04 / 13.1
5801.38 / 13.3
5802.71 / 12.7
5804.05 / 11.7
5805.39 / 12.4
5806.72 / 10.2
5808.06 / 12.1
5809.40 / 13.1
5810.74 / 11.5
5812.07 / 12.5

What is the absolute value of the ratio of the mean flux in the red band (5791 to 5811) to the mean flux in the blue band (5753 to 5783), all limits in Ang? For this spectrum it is 0.96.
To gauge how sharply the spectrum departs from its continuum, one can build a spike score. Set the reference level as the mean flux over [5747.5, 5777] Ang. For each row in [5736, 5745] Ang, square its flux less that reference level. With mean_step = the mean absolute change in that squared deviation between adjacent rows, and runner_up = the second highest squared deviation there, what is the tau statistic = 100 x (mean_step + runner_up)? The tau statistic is 265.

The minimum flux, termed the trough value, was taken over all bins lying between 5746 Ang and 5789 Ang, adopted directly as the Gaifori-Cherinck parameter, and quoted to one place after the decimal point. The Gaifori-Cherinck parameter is 11.7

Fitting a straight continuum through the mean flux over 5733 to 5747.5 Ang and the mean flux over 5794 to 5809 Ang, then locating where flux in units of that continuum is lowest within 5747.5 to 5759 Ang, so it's 5756.14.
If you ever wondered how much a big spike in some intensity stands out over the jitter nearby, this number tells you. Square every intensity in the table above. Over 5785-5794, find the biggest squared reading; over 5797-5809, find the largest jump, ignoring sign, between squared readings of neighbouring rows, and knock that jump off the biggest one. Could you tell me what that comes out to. 143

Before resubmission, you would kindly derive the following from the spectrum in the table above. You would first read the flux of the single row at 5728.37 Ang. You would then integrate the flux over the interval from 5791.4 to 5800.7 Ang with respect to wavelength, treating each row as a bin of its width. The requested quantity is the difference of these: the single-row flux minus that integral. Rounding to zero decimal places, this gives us -108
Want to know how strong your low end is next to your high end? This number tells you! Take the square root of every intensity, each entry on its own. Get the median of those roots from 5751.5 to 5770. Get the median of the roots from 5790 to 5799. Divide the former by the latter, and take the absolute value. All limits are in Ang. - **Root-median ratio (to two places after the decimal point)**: 1.00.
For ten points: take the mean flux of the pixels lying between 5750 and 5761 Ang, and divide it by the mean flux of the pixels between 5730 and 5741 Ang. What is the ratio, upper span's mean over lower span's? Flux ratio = 0.99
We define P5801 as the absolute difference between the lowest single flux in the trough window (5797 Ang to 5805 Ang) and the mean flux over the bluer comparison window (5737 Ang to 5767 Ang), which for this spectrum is 1.5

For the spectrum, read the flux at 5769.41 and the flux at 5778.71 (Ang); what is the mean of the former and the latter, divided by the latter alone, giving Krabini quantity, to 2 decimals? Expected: 1.06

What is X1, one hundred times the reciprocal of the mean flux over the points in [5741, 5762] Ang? 7.58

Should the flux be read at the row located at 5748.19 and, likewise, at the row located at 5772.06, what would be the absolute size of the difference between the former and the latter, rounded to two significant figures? 1.2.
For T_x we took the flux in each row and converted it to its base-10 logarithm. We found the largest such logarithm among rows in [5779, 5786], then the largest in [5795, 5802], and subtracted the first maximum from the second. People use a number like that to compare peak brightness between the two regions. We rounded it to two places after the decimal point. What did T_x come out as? 0.01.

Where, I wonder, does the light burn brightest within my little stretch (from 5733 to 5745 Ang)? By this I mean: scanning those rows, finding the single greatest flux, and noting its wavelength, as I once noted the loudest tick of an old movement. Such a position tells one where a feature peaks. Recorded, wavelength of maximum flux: 5741.58 Ang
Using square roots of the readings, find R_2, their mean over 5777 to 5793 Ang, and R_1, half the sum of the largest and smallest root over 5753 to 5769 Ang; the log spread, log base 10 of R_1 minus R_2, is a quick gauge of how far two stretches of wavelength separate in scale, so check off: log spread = -1.3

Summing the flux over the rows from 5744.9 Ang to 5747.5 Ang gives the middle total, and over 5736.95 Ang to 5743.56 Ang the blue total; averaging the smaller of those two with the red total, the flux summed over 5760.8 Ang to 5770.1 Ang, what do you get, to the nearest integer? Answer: 59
